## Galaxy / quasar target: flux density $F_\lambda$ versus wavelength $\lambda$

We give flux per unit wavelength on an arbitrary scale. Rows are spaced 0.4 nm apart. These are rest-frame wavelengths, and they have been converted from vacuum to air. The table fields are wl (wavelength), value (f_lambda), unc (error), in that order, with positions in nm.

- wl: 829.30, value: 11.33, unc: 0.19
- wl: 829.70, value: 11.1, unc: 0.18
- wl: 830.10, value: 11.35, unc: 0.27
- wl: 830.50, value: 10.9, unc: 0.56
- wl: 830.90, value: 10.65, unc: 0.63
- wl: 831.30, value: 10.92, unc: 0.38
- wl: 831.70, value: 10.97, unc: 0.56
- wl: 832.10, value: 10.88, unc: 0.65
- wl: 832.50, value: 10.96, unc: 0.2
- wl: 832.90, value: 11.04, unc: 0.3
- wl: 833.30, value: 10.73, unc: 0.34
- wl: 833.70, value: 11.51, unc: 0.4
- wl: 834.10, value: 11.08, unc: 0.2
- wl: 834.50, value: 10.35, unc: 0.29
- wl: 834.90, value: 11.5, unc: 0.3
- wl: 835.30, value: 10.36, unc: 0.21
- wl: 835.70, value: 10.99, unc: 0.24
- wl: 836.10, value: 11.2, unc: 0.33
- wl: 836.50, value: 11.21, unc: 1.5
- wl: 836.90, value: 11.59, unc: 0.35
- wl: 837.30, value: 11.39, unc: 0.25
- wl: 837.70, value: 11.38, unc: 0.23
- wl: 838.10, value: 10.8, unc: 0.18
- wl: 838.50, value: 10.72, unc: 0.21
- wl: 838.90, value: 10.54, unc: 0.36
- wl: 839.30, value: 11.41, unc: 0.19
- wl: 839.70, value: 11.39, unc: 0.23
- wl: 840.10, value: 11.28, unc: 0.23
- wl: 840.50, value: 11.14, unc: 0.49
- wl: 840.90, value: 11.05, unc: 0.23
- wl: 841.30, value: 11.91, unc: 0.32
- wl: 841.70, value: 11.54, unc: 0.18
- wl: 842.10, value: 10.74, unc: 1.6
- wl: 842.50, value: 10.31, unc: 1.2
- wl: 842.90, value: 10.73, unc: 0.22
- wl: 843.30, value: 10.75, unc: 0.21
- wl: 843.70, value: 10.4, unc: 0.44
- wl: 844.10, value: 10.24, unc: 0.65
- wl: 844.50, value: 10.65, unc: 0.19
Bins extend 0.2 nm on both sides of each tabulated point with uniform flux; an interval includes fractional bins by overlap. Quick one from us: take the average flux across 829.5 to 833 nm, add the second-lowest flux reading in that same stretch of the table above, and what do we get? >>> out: 21.9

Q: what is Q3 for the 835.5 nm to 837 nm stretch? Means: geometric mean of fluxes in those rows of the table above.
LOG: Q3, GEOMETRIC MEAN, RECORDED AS 11.2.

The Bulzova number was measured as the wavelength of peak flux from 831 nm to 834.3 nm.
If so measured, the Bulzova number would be 833.70 nm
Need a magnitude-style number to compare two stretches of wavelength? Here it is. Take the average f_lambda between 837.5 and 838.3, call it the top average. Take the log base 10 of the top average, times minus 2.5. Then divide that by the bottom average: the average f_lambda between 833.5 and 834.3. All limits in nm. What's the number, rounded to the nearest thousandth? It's -0.231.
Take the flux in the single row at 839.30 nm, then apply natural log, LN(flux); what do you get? 2.43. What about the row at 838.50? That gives 2.37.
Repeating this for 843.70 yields 2.34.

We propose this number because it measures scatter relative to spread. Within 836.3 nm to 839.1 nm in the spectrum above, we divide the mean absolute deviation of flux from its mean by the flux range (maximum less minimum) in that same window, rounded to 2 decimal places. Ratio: 0.33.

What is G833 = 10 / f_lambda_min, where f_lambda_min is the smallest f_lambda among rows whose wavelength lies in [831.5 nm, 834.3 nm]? 0.932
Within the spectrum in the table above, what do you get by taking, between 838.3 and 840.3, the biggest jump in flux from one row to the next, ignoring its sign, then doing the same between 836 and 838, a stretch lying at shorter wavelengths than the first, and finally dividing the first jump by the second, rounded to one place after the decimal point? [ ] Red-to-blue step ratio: 2.3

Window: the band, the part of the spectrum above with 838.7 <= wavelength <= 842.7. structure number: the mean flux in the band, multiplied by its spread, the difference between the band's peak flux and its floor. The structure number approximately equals 18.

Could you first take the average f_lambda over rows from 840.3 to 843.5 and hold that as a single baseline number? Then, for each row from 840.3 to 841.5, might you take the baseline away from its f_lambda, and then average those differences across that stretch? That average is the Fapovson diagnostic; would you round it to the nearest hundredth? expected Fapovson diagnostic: 0.35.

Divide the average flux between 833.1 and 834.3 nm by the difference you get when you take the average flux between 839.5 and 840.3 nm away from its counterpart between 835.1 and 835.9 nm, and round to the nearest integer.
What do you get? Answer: -17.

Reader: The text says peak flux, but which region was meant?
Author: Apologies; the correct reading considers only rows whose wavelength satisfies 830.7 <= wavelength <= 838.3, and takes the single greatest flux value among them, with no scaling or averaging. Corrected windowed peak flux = 11.59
